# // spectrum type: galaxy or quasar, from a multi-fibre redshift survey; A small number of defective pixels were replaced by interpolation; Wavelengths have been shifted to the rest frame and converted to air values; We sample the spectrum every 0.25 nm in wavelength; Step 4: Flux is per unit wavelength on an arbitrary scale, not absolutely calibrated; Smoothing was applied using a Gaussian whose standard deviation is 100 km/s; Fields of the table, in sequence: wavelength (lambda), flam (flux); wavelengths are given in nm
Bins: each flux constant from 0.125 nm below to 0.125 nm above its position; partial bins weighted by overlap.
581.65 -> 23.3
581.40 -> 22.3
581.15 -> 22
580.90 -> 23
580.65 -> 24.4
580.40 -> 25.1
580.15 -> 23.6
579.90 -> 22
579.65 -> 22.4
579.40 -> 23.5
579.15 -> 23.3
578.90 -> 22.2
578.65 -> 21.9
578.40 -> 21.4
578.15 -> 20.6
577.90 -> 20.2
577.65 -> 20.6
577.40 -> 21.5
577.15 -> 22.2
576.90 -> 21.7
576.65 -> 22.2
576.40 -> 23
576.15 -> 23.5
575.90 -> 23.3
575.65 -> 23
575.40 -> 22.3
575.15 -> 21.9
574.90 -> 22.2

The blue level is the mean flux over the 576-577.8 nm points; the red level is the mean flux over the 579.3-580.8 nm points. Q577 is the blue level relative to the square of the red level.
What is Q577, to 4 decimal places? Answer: 0.0400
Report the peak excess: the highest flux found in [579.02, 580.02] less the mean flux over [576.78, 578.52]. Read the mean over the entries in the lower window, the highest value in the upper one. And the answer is 2.3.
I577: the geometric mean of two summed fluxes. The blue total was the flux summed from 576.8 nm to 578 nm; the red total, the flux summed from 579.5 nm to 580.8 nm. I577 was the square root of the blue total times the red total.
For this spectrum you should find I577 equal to 112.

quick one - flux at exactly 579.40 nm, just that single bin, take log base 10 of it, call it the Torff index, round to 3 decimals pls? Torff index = 1.371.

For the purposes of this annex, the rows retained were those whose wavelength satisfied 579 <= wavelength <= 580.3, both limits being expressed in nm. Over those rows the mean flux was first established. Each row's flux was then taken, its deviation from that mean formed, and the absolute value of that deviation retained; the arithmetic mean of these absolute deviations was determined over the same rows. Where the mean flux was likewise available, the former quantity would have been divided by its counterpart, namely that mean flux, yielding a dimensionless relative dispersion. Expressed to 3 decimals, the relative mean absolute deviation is 0.026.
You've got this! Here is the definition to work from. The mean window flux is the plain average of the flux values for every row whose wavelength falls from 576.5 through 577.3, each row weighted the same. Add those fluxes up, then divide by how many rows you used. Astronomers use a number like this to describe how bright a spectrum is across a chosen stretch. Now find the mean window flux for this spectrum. 22.0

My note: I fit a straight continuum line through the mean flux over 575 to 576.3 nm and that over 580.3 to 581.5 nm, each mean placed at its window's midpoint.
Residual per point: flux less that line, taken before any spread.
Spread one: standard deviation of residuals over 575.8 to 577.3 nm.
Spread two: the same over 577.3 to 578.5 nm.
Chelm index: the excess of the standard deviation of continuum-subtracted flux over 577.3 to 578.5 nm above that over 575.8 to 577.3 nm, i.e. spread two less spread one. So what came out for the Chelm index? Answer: -0.19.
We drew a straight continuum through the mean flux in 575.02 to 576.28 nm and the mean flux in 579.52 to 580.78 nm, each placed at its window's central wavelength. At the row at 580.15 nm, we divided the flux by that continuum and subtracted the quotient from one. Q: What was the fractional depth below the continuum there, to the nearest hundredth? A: 0.00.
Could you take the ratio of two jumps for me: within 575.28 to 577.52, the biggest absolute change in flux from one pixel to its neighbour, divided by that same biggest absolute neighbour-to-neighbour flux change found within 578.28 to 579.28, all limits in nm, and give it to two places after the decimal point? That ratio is 0.73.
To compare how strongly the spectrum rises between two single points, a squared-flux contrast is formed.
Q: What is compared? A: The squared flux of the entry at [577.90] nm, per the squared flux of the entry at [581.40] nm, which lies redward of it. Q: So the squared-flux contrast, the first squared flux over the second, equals 0.82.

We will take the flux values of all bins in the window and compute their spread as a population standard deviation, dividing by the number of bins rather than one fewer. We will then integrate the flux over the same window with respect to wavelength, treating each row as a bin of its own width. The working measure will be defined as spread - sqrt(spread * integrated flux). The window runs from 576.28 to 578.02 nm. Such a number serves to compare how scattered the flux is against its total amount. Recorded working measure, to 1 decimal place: -4.9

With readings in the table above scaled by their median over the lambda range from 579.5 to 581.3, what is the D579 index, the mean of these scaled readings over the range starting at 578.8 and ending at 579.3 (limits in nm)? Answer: 0.99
